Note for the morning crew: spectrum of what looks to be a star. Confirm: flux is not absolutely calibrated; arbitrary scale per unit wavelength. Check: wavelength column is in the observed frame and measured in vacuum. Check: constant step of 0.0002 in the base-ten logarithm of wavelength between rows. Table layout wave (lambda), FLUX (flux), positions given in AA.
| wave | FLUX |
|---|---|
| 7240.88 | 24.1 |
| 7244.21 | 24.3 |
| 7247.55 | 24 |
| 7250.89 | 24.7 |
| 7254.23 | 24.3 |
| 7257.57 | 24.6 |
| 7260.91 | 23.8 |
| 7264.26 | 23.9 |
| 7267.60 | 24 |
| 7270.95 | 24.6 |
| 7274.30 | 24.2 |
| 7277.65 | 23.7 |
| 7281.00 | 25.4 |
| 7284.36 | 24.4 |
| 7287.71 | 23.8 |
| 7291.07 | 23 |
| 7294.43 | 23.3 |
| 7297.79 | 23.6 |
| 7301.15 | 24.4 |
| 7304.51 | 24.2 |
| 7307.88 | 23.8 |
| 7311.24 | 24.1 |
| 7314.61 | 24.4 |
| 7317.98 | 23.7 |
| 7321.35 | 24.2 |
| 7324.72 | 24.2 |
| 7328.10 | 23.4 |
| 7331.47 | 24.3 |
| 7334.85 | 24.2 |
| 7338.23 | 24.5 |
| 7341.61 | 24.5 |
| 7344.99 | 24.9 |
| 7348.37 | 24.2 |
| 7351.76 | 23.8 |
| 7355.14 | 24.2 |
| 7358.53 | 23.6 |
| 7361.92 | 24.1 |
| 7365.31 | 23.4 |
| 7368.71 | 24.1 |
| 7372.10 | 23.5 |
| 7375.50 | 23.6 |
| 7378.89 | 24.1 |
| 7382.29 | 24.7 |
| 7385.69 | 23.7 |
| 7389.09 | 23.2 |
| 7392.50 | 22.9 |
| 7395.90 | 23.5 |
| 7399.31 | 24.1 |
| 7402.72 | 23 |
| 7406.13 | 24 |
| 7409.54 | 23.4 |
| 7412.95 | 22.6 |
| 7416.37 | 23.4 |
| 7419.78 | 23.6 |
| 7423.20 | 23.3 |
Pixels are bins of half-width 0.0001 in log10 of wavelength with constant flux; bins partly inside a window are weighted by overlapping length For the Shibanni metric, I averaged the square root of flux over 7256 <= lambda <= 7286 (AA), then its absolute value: 4.93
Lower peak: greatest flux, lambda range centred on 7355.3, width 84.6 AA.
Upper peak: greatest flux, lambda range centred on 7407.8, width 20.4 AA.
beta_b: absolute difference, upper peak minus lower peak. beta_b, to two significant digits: 0.80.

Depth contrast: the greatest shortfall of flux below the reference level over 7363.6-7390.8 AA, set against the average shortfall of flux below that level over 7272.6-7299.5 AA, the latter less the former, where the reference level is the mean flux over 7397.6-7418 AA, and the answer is -0.73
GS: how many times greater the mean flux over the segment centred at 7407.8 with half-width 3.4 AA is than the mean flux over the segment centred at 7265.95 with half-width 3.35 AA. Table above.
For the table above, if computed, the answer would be 0.99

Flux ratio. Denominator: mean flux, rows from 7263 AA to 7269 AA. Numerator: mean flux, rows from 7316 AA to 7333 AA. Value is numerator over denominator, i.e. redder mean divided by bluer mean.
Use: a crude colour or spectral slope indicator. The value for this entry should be 1.00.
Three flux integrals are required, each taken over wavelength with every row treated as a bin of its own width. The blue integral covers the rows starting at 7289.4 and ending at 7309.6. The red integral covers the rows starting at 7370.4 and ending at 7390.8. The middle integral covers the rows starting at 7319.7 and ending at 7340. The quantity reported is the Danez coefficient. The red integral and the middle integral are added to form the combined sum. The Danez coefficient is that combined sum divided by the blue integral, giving 2.04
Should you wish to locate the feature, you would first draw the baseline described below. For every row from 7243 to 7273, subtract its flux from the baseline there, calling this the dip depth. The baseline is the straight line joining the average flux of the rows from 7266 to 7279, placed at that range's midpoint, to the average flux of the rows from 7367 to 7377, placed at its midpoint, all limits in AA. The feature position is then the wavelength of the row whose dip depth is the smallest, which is 7250.89 AA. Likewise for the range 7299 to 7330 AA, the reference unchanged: 7314.61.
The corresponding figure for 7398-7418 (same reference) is 7399.31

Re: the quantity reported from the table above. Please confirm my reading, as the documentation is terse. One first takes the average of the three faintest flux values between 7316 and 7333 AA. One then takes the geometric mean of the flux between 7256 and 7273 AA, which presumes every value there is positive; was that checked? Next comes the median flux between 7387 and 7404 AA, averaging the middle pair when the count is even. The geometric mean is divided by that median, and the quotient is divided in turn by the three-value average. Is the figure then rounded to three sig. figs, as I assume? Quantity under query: 0.0438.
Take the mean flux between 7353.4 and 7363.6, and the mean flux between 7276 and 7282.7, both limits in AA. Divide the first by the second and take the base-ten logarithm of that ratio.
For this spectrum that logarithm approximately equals -0.010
